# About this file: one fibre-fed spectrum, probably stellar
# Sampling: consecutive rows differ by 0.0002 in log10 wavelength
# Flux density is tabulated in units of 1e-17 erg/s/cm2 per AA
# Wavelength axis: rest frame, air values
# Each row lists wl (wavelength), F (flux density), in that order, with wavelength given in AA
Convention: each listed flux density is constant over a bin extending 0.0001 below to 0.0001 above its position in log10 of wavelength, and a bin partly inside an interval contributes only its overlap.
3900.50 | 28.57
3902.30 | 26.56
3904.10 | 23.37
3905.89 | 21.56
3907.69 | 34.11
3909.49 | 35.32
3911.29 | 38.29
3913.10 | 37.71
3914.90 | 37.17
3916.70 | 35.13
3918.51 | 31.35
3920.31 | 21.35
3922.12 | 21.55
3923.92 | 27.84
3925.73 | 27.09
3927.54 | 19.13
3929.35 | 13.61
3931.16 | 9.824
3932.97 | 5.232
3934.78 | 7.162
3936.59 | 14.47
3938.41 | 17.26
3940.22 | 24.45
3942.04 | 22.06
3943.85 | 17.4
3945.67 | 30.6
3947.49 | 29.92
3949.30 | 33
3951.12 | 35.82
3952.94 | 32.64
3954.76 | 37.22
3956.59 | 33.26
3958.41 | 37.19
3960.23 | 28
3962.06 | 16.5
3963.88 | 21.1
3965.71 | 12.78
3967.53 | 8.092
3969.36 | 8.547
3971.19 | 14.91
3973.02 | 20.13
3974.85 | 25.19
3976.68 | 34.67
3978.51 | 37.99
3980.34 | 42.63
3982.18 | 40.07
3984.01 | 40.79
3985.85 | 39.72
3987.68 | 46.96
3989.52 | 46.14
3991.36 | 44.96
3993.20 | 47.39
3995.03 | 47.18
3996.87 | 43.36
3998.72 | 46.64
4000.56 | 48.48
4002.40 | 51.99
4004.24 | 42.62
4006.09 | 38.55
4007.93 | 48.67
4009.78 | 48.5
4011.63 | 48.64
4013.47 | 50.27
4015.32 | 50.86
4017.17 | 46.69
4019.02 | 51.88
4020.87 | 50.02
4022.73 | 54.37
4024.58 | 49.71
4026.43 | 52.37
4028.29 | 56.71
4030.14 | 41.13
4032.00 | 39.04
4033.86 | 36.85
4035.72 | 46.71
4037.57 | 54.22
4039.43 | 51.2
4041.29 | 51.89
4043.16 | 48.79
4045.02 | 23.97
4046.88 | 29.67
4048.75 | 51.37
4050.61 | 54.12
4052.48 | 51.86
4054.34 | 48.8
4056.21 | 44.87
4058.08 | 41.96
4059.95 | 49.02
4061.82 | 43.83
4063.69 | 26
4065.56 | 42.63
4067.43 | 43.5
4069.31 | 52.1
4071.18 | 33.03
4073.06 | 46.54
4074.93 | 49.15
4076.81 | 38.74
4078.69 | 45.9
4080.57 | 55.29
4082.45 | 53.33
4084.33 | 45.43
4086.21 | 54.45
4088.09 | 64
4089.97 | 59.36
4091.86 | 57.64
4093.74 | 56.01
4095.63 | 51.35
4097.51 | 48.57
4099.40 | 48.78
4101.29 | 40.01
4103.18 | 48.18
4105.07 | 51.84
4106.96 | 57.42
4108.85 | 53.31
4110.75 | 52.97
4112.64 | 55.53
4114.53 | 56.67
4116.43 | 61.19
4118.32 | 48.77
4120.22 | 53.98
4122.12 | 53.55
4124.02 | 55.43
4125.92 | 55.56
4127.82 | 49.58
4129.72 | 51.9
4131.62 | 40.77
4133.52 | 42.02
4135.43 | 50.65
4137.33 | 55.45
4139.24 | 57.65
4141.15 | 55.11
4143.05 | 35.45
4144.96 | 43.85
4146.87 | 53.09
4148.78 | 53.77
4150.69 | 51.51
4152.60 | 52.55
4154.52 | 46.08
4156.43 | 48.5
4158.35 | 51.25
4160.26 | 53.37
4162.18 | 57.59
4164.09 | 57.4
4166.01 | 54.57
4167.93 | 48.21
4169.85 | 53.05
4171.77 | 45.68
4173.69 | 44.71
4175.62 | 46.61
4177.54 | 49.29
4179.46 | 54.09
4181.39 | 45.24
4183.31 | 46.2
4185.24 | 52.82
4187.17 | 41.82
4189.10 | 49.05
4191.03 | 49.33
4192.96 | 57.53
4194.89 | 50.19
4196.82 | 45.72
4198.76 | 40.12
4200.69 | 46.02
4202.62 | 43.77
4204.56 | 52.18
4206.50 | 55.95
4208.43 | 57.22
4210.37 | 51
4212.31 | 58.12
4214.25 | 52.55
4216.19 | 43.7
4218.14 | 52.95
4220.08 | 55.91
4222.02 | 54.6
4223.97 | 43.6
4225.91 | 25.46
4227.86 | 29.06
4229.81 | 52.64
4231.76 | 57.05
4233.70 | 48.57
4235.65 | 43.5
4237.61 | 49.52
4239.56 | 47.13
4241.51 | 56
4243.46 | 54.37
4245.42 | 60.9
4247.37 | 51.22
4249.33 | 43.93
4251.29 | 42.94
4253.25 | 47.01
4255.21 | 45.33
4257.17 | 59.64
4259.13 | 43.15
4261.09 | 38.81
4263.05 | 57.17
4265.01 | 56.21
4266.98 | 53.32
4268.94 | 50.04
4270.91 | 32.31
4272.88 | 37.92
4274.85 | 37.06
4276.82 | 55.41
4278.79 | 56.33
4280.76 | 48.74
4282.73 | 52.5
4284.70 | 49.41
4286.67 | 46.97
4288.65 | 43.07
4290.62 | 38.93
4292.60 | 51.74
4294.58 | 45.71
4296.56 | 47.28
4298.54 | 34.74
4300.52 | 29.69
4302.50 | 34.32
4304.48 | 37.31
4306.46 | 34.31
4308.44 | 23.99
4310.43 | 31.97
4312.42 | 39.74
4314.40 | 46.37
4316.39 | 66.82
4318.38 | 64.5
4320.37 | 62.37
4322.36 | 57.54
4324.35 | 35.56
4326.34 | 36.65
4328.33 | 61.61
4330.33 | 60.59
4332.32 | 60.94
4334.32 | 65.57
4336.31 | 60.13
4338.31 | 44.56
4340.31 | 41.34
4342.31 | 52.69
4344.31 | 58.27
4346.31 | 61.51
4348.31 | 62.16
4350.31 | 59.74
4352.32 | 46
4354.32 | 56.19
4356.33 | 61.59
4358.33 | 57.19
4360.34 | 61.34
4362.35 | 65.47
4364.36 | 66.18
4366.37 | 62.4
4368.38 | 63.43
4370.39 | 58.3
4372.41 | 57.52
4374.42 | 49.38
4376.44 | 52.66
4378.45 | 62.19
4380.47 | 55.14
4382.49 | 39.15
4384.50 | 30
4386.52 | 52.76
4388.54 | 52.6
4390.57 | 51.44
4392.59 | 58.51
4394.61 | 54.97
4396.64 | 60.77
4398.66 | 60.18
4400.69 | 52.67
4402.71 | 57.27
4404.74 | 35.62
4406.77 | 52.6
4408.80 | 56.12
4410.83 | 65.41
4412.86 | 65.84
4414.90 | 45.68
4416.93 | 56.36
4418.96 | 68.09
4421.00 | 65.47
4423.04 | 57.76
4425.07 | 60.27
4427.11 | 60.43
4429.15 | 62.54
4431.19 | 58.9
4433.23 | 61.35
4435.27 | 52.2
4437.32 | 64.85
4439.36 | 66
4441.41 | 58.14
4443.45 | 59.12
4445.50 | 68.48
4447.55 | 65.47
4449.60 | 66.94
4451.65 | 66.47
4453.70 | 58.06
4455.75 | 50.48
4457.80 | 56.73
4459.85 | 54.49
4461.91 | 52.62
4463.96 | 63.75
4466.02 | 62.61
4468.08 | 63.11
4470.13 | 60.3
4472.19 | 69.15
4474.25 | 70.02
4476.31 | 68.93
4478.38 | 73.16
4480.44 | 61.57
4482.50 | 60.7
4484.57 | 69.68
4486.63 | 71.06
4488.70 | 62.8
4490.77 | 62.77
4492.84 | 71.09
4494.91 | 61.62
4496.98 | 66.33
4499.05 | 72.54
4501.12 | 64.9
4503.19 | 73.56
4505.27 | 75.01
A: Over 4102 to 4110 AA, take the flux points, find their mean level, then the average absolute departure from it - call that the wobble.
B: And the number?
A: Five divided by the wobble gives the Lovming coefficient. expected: 1.87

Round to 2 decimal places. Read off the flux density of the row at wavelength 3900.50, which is 28.57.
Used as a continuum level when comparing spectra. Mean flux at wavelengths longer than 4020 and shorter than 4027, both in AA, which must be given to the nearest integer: 52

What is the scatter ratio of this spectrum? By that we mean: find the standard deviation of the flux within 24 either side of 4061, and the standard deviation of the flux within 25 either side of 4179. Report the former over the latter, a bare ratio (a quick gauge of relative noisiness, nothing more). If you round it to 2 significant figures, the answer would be 1.8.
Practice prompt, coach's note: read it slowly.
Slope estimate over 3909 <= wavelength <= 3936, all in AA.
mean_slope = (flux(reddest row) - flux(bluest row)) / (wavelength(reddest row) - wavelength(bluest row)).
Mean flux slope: -1.1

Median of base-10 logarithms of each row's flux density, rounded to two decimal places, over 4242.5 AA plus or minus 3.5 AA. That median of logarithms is 1.74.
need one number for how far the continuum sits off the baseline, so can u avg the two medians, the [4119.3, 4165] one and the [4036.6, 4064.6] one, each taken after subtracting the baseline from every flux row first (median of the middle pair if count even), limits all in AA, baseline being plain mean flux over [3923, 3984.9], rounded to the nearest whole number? 26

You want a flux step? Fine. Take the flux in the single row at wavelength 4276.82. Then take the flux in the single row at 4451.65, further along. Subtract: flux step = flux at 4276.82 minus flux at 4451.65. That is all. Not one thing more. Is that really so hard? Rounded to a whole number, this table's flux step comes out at -11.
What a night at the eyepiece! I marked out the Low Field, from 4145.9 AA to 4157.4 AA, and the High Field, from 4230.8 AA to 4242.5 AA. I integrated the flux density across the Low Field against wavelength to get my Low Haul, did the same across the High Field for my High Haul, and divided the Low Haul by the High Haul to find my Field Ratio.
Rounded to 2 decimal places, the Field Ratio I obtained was 0.99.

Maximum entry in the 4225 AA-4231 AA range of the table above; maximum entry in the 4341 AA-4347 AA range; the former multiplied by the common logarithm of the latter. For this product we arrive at 94.2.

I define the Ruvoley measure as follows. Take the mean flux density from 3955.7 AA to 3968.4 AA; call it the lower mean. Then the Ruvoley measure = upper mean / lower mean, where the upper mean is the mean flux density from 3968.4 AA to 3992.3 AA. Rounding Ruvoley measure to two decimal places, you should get 1.52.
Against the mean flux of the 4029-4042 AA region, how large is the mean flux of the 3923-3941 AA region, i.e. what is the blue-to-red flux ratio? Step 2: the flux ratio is 0.36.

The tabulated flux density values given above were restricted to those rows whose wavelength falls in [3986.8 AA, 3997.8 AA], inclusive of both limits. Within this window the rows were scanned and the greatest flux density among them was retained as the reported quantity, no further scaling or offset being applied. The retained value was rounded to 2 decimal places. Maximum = 47.39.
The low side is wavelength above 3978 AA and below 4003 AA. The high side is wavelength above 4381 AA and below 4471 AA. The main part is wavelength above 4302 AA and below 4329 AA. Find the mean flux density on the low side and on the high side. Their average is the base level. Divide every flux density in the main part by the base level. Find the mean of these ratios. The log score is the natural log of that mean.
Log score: -0.12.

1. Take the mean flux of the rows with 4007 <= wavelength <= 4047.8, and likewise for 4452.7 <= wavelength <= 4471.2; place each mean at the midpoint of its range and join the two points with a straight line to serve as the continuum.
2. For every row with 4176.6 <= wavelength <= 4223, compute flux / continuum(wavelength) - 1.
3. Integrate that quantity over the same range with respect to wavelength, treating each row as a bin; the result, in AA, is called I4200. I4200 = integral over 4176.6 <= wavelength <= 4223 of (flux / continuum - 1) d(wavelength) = -1.0 AA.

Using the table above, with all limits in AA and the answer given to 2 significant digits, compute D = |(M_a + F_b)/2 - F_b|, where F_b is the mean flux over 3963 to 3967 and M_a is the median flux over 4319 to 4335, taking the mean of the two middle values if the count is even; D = 22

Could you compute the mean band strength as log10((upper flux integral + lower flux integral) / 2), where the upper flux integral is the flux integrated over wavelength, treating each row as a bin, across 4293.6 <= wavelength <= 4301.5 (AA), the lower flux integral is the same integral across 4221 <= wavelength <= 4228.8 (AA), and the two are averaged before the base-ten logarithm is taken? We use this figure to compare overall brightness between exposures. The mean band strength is 2.48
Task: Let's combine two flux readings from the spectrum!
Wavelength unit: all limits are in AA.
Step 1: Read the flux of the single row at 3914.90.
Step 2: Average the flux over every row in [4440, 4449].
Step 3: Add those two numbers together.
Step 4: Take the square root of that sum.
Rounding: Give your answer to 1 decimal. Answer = 10.0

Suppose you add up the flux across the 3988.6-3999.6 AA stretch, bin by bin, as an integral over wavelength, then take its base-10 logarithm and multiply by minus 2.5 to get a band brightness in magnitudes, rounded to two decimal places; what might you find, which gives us -6.76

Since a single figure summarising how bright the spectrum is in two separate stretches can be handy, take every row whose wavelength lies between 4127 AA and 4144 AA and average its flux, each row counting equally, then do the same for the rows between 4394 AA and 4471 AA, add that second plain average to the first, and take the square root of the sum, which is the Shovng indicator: 10.4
